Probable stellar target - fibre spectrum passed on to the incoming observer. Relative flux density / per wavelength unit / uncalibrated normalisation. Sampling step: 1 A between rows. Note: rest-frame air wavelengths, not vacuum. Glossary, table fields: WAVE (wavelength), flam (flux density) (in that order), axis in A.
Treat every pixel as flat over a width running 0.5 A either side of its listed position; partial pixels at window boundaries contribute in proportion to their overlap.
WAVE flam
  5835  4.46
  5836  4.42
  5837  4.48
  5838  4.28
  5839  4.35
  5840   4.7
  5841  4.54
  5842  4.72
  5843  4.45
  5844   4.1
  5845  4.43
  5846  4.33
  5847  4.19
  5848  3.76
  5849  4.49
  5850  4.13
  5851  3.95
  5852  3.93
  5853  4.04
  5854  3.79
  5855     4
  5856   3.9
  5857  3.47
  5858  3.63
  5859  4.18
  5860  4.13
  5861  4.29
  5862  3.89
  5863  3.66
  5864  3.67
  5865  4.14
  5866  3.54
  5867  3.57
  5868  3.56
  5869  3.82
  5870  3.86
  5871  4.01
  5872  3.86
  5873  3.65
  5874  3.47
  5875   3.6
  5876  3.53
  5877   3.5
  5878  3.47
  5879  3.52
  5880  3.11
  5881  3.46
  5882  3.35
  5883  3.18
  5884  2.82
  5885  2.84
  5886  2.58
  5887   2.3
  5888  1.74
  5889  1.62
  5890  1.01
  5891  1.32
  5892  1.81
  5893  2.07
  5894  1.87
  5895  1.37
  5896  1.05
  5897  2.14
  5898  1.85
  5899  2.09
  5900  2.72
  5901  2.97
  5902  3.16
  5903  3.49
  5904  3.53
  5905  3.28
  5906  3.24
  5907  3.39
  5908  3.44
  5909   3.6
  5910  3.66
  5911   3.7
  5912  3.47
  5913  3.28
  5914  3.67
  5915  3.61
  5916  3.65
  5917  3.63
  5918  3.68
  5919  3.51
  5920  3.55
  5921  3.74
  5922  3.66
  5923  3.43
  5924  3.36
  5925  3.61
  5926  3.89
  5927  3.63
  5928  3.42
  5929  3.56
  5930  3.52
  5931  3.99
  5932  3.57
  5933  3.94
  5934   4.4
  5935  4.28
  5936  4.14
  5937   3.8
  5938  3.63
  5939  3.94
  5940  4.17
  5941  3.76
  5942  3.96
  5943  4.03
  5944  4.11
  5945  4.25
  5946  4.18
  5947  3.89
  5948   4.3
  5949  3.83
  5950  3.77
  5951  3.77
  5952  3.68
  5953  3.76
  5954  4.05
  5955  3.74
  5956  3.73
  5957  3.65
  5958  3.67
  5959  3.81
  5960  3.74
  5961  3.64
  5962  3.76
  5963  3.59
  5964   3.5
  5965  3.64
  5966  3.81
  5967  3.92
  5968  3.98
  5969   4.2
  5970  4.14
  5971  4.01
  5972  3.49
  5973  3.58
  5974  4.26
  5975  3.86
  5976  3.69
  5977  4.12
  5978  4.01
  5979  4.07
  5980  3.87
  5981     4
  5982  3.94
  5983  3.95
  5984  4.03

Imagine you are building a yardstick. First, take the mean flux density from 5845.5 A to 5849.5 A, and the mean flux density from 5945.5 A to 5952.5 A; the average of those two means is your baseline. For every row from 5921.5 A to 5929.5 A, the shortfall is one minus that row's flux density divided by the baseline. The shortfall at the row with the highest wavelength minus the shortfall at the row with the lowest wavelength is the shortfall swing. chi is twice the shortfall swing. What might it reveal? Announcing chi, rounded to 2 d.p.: 0.05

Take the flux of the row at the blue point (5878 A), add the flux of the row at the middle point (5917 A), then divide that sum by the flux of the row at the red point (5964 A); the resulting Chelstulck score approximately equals 2.03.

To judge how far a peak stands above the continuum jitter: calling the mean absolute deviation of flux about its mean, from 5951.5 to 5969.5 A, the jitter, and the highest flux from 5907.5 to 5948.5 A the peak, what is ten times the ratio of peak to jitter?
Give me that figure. 345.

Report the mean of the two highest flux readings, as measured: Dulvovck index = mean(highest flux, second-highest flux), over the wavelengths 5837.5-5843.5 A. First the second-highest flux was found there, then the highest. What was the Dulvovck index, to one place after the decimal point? 4.7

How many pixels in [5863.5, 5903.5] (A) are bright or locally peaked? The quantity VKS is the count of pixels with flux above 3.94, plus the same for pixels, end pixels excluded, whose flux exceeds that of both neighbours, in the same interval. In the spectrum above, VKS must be 11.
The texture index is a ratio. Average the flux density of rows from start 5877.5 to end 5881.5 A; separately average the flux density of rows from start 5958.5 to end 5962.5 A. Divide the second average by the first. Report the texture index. 1.1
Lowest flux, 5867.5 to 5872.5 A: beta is 3.56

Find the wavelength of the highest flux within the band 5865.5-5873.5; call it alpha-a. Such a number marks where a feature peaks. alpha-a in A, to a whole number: 5871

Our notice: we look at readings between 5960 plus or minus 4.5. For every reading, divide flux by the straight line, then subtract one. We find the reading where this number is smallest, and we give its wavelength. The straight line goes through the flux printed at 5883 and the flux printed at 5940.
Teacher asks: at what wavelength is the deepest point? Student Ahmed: 5964 A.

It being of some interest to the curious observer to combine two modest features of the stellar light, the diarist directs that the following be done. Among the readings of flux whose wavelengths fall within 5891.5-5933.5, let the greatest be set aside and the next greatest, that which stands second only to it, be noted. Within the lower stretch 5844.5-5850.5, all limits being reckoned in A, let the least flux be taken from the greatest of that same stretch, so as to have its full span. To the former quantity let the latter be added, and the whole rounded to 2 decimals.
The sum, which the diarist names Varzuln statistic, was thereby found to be 4.67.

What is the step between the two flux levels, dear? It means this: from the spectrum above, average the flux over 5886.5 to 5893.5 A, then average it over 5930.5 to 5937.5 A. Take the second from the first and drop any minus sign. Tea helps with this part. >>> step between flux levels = 2.3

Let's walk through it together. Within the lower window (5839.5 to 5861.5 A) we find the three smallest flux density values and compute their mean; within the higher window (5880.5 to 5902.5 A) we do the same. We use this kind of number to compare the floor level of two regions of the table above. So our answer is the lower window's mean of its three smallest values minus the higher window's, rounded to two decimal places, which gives 2.49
